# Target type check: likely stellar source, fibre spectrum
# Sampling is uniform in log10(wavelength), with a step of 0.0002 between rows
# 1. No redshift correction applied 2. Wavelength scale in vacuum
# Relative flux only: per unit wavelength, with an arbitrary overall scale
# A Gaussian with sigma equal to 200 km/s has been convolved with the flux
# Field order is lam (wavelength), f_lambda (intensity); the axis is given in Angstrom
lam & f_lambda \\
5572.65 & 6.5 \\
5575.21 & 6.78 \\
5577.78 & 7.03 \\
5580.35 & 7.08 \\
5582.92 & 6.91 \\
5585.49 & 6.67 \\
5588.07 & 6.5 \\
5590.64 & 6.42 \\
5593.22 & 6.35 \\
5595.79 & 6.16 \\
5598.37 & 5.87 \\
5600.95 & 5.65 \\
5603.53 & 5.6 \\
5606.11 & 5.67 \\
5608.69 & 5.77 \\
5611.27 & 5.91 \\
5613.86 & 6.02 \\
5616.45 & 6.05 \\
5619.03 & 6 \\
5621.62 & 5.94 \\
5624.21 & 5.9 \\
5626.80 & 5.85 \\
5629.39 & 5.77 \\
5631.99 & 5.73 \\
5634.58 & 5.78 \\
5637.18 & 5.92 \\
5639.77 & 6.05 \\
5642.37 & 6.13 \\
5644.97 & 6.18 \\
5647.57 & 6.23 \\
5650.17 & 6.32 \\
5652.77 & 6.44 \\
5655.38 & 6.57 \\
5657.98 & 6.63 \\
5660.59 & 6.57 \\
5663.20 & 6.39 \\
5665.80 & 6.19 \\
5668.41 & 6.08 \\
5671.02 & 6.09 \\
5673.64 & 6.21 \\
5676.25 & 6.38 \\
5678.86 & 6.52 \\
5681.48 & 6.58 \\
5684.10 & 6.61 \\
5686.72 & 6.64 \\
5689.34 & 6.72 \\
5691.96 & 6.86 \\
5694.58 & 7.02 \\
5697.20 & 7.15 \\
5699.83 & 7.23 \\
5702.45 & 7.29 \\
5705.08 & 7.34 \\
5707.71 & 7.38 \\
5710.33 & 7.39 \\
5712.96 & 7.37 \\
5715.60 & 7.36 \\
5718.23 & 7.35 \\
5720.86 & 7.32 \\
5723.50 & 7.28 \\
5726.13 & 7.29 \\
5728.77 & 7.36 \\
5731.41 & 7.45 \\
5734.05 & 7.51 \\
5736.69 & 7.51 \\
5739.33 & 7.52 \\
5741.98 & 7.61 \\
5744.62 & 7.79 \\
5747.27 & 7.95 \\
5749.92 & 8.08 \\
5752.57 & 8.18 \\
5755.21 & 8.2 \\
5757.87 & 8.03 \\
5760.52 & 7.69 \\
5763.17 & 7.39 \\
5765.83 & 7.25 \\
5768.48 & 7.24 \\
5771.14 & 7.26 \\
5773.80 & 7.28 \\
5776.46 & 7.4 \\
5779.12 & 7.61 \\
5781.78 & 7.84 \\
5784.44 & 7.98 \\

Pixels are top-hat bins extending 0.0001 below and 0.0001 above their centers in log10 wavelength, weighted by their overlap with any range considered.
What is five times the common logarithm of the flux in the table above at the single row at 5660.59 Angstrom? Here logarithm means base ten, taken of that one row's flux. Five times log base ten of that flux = 4.09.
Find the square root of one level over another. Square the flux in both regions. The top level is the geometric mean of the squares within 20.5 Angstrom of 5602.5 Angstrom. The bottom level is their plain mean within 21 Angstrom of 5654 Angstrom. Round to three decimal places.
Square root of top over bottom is 0.975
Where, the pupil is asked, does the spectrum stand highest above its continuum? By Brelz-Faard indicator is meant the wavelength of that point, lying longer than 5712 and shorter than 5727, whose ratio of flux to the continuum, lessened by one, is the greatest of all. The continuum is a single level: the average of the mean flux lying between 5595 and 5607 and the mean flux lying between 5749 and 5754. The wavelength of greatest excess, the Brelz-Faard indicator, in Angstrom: 5712.96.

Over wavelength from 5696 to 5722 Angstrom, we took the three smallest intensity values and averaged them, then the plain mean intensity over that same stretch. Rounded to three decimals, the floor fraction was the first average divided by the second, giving 0.987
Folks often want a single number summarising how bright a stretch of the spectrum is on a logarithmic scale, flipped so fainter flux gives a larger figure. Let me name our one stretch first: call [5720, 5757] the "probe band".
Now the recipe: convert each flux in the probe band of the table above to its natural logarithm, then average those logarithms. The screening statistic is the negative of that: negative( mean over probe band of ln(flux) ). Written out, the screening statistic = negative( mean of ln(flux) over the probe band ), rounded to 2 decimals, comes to -2.03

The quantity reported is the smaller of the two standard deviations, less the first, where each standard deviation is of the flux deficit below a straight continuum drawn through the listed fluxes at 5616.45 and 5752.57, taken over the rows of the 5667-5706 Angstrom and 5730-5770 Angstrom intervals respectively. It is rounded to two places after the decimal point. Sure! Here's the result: 0.00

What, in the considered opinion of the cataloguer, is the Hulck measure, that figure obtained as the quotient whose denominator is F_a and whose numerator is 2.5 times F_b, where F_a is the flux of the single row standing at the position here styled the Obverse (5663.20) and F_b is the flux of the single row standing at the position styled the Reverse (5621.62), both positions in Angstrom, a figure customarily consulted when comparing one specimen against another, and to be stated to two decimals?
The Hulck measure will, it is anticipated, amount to 2.32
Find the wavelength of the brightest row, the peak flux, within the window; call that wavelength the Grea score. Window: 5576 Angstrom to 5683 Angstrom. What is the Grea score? 5580.35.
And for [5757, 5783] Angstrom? 5757.87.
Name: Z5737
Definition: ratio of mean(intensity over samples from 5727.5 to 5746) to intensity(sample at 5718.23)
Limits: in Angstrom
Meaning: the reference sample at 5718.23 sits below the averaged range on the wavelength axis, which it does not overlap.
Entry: 1.03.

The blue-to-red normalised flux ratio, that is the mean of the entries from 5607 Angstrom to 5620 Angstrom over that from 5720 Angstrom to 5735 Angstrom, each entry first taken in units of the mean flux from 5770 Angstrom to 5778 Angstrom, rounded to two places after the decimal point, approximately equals 0.81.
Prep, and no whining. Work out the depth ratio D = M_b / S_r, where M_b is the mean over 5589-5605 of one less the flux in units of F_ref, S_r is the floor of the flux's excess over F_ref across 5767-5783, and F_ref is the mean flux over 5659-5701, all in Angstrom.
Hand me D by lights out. 0.13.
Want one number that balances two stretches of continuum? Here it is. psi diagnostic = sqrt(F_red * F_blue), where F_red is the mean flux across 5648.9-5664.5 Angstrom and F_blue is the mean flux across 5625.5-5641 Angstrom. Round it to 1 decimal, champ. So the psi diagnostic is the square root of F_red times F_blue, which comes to 6.2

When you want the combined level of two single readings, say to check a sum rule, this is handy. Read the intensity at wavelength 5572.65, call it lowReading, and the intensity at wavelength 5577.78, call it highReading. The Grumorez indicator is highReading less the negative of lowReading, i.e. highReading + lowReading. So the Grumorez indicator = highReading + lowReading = 13.5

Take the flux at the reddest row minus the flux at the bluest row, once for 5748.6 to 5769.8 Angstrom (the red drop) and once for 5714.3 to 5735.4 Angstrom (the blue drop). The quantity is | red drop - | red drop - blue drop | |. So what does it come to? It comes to 1.8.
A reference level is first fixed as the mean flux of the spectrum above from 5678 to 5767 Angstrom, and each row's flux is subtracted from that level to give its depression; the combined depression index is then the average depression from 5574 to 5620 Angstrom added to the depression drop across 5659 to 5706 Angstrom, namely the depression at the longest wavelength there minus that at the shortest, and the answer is 0.3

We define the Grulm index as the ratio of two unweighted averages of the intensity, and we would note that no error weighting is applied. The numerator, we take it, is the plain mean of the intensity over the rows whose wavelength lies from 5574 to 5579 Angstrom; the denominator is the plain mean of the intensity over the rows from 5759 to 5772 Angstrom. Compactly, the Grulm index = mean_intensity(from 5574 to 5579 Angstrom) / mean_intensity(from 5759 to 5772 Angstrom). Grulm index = 0.94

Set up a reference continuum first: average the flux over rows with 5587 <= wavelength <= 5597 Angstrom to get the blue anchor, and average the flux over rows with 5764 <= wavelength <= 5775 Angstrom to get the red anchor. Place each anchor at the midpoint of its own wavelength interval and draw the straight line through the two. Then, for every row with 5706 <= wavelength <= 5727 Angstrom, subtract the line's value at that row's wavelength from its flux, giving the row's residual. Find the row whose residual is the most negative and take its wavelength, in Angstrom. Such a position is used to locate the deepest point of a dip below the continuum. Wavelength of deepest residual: 5726.13 Angstrom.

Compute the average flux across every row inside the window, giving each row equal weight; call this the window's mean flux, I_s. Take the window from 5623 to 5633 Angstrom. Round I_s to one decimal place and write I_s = 5.8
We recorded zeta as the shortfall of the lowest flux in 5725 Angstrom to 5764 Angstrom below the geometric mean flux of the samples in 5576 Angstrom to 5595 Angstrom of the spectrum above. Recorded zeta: -0.59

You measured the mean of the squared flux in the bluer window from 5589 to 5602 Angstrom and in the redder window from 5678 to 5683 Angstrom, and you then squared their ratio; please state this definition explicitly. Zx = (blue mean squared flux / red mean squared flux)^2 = 0.8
